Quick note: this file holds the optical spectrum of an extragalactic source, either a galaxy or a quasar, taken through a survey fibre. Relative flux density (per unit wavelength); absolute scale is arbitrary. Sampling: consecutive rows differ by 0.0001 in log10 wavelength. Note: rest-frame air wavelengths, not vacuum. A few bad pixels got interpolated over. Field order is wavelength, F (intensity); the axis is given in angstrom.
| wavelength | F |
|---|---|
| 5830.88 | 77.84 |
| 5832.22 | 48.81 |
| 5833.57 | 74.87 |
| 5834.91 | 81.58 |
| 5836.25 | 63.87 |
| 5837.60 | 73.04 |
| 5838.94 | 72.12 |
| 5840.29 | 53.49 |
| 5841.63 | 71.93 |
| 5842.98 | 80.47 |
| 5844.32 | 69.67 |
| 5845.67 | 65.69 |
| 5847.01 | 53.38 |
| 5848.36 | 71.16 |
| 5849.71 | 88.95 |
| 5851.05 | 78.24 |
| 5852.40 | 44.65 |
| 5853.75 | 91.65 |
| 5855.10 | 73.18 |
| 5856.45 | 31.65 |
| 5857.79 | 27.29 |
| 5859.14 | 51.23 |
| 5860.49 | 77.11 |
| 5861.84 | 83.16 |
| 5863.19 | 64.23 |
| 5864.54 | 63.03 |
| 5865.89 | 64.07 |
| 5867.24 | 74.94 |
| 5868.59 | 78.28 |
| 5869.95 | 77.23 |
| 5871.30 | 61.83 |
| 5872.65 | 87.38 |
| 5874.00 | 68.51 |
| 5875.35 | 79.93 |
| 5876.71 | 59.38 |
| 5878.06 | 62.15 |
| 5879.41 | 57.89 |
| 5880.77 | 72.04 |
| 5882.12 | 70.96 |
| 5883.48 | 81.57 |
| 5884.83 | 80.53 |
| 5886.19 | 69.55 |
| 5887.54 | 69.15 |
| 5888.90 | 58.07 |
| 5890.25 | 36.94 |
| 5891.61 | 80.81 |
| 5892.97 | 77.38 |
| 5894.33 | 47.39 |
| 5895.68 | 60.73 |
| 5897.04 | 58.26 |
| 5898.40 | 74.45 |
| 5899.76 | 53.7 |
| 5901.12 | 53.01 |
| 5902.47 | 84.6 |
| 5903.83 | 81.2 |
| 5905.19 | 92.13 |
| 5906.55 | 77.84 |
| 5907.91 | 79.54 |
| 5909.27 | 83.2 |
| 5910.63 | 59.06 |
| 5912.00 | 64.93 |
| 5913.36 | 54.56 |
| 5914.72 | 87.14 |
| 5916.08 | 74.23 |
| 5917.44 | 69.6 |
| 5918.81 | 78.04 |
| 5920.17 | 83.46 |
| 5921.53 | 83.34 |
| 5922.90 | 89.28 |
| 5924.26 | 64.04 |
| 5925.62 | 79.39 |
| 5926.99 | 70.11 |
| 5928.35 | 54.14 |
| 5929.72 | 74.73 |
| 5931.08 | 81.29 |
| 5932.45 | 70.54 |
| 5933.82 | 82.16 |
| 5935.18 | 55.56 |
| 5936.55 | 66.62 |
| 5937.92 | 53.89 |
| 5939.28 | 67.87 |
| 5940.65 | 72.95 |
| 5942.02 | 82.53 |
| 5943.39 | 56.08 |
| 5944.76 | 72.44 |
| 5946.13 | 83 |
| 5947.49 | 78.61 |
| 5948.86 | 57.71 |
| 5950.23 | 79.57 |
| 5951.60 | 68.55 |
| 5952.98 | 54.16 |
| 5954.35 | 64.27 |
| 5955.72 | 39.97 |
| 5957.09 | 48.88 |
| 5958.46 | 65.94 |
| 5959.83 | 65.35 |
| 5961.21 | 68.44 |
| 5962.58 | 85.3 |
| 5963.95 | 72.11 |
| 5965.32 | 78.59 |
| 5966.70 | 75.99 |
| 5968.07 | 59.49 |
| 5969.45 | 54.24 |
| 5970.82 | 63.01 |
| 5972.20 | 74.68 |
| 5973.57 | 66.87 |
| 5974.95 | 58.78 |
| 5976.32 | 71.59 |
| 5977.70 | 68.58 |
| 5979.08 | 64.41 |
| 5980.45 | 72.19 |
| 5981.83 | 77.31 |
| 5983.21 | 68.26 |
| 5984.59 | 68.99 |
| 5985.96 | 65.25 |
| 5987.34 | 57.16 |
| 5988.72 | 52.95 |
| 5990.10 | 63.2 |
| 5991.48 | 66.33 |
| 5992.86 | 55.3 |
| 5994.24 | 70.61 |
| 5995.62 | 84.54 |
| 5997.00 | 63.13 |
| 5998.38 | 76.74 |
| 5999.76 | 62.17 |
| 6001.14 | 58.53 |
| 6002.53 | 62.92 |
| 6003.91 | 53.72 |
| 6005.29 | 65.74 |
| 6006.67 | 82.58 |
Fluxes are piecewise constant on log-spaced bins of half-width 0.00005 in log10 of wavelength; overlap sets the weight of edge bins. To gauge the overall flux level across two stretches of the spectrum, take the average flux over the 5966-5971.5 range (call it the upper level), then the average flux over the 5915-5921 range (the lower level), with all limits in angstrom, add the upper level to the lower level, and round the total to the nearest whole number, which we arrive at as 140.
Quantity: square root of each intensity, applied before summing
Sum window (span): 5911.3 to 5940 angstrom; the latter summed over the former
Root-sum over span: 177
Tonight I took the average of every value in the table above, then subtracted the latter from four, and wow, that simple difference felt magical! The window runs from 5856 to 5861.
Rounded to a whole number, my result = -43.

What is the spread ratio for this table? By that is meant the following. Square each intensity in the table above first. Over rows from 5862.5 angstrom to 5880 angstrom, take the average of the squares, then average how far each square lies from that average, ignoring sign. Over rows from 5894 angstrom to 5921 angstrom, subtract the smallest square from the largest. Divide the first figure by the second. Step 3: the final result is 0.18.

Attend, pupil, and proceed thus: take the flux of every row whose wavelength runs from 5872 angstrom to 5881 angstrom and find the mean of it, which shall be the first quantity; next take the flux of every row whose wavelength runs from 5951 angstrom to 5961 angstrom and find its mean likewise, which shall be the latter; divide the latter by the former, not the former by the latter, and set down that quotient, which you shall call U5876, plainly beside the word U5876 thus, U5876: 0.84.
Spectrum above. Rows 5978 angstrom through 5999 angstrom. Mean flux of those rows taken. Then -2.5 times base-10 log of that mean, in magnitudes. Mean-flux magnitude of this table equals -4.57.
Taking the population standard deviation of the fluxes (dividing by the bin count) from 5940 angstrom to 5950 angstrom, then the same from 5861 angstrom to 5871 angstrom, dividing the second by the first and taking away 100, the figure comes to -99.3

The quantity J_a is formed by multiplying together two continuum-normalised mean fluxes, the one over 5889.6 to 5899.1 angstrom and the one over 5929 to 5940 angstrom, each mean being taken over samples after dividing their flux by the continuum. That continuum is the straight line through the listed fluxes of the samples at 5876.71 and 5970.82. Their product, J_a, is 1.16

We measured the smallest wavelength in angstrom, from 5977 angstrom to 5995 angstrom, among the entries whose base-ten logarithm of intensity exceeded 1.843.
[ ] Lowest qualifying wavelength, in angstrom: 5980.45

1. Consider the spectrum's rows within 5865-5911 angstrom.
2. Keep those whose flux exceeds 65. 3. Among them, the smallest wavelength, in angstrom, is 5867.24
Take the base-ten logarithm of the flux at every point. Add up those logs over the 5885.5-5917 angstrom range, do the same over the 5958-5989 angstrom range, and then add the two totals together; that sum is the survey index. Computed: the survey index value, 84.0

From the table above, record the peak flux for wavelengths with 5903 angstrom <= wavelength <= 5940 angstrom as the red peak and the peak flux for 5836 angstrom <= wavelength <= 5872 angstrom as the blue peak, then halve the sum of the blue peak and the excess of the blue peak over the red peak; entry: 45.6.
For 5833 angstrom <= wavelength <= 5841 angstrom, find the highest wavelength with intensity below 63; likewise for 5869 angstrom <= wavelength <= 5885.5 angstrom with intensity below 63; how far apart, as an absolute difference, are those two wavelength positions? 39.1 angstrom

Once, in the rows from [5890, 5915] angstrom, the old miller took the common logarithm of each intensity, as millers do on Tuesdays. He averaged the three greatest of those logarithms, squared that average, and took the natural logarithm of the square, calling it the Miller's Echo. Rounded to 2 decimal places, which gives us 1.33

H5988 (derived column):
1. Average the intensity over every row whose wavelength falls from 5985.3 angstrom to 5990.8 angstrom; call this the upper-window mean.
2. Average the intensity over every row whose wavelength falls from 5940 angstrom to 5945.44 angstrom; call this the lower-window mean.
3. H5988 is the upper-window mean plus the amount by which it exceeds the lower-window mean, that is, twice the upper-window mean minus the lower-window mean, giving 48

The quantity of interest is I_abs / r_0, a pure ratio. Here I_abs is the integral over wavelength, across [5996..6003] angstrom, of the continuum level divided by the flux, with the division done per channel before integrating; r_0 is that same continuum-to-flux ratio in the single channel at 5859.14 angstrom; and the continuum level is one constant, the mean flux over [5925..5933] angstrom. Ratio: 5.5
